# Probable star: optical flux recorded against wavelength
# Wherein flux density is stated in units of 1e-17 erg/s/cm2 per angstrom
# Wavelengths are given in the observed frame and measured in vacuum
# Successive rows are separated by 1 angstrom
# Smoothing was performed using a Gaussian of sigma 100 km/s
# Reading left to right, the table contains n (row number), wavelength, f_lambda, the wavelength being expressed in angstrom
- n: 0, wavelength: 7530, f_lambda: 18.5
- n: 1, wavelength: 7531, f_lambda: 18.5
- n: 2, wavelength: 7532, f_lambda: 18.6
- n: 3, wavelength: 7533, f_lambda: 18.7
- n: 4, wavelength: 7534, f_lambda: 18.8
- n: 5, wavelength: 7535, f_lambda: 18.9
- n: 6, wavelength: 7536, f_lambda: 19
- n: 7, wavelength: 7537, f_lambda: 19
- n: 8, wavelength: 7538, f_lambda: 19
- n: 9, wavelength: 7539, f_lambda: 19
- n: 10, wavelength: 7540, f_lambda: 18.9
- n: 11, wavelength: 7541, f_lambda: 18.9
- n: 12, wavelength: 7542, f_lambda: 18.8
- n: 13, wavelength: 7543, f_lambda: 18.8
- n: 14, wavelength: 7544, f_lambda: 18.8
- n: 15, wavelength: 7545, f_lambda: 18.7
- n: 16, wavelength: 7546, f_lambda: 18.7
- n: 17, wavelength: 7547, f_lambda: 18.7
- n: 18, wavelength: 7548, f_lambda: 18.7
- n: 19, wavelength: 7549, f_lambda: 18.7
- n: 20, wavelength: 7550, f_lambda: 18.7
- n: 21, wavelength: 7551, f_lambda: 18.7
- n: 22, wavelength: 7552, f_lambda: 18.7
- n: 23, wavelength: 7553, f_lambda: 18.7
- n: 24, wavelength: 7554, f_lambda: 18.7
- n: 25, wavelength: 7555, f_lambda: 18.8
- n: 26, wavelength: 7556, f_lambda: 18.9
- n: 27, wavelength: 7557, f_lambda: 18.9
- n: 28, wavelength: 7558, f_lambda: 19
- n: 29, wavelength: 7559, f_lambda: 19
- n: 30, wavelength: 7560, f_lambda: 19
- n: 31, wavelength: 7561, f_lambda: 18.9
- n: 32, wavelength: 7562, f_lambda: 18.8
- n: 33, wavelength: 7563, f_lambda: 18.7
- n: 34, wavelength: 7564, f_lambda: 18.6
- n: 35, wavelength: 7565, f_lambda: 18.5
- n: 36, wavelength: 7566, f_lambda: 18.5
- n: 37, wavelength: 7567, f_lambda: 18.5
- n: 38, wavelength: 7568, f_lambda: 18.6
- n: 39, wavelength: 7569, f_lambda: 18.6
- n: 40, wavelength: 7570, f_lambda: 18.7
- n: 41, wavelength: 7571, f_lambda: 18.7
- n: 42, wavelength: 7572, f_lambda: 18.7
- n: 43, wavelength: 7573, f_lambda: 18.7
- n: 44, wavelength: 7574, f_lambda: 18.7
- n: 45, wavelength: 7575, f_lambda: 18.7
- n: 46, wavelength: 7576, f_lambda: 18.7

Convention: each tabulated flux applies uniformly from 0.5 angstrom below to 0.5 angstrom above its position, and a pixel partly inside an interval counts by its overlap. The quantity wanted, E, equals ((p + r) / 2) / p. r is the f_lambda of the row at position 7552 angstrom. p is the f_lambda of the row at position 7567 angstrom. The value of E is 1.01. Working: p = 18.5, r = 18.7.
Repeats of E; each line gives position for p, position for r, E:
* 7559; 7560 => 1.00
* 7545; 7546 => 1.00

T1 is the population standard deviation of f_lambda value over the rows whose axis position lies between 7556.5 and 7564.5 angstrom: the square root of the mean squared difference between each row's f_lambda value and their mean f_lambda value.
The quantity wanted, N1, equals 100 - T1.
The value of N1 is 99.86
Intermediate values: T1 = 0.141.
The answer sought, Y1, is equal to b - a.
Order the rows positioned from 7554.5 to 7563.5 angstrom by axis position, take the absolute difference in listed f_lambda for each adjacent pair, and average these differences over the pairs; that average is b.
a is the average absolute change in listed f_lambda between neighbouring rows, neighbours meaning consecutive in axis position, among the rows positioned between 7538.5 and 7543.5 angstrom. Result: 0.01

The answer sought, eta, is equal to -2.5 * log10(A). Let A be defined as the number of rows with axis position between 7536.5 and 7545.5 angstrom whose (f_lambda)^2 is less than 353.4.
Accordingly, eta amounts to 0.0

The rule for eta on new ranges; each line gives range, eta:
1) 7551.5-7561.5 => -1.2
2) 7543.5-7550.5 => -1.9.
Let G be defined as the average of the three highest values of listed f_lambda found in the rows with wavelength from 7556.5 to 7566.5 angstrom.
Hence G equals 19.00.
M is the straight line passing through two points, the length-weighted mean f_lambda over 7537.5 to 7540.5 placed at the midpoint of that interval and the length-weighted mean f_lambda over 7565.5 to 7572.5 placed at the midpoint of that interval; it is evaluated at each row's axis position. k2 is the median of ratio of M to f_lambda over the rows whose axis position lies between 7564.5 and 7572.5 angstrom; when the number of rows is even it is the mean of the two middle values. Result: 1.001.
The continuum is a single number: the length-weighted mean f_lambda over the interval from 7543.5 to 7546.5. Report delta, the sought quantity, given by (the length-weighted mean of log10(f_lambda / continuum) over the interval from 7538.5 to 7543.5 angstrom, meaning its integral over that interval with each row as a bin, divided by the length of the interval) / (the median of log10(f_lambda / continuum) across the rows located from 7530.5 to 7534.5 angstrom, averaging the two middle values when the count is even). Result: -1.7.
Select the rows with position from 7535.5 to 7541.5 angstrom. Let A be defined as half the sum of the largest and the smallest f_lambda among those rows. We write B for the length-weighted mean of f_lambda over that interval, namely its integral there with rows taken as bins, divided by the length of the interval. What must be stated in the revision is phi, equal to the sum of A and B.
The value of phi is 37.9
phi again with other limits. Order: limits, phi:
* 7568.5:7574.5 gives 37.3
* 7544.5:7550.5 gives 37.4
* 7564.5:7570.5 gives 37.2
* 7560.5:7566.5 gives 37.4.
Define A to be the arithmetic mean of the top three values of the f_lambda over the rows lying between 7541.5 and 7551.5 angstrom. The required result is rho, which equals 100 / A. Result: 5.32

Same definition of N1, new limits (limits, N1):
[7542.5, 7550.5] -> 99.96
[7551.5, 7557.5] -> 99.91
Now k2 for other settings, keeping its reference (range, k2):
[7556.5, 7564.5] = 0.991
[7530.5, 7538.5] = 1.009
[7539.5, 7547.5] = 1.007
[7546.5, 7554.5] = 1.007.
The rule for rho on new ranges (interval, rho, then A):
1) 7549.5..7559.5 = 5.27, 19.0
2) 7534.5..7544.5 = 5.26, 19.0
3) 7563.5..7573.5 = 5.35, 18.7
